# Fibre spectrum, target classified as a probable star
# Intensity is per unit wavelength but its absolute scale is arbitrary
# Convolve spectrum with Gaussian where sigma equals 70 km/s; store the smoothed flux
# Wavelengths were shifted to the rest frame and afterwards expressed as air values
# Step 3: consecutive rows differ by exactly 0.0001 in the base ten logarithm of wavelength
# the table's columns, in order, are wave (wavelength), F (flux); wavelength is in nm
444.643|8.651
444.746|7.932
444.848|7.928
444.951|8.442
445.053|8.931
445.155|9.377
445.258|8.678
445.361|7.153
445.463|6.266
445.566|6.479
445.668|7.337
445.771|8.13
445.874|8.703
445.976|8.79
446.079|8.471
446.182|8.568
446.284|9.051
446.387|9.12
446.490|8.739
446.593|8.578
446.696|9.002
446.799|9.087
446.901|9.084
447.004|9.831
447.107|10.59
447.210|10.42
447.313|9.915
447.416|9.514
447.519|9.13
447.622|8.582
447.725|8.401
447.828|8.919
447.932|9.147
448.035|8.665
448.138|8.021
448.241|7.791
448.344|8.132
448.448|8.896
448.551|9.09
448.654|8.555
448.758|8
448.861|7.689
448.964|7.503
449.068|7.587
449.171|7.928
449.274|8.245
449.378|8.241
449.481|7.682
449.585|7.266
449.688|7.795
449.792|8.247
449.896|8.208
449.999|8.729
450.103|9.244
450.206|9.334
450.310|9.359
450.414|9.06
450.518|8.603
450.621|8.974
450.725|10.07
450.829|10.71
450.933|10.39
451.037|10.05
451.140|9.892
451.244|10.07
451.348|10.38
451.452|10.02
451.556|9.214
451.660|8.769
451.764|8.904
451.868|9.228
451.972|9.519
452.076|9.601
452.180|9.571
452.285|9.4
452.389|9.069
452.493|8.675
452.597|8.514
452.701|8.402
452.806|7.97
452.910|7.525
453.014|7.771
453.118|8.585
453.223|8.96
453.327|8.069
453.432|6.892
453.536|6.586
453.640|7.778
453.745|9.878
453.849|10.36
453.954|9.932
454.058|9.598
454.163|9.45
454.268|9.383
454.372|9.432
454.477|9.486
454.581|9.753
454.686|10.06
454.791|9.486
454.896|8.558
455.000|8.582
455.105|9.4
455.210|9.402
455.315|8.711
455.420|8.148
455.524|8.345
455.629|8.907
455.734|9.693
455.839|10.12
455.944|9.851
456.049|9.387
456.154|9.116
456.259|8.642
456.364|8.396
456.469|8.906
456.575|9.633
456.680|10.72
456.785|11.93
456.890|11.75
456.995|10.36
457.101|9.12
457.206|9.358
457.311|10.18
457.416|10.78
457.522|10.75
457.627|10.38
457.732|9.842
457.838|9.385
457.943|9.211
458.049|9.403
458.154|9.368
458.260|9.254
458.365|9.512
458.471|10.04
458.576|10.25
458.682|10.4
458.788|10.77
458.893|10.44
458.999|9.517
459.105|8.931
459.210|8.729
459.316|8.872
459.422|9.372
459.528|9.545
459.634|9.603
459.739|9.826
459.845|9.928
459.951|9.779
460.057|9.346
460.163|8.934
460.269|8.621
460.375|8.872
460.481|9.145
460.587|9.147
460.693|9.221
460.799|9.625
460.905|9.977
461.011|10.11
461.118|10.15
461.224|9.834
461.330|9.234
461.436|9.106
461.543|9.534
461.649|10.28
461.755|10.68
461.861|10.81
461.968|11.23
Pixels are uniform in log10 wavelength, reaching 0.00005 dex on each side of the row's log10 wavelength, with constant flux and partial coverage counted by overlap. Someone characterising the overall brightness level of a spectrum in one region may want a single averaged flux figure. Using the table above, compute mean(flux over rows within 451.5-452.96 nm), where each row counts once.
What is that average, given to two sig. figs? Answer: 8.9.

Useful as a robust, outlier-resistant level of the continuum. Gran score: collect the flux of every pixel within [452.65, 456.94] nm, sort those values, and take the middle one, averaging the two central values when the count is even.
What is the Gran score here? 9.38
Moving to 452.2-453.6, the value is 8.40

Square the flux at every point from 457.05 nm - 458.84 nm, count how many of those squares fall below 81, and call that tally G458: 0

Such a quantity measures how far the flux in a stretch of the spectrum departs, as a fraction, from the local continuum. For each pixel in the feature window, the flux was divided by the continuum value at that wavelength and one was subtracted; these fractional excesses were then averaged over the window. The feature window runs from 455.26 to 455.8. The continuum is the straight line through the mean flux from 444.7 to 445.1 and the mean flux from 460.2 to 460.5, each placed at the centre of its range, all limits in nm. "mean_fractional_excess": 0.01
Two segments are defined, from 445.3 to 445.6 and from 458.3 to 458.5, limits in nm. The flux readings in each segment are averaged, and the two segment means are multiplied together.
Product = 65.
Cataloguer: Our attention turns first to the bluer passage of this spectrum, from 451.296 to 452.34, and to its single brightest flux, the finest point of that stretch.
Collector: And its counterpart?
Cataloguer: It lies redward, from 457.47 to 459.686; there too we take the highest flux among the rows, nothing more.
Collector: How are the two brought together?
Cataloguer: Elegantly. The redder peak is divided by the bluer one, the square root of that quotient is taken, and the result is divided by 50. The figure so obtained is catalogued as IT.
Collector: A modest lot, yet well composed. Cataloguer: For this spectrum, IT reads 0.0204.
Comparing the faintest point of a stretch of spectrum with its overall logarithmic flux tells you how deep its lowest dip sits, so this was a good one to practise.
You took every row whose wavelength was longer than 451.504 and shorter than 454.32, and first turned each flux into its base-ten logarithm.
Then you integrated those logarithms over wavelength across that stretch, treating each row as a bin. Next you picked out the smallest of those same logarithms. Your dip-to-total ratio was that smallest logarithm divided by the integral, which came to 0.3086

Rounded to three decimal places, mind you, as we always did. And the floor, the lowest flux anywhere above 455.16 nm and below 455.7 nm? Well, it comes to 8.148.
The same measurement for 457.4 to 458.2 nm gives 9.211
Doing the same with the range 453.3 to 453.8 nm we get 6.586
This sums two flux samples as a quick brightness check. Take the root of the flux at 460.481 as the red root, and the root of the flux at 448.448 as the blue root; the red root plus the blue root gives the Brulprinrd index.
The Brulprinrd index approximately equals 6.0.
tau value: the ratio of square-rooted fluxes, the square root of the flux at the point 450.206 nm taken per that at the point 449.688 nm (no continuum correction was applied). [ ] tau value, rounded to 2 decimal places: 1.09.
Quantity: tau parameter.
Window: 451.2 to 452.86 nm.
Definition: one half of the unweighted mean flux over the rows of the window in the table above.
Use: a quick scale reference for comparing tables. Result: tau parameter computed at 4.60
